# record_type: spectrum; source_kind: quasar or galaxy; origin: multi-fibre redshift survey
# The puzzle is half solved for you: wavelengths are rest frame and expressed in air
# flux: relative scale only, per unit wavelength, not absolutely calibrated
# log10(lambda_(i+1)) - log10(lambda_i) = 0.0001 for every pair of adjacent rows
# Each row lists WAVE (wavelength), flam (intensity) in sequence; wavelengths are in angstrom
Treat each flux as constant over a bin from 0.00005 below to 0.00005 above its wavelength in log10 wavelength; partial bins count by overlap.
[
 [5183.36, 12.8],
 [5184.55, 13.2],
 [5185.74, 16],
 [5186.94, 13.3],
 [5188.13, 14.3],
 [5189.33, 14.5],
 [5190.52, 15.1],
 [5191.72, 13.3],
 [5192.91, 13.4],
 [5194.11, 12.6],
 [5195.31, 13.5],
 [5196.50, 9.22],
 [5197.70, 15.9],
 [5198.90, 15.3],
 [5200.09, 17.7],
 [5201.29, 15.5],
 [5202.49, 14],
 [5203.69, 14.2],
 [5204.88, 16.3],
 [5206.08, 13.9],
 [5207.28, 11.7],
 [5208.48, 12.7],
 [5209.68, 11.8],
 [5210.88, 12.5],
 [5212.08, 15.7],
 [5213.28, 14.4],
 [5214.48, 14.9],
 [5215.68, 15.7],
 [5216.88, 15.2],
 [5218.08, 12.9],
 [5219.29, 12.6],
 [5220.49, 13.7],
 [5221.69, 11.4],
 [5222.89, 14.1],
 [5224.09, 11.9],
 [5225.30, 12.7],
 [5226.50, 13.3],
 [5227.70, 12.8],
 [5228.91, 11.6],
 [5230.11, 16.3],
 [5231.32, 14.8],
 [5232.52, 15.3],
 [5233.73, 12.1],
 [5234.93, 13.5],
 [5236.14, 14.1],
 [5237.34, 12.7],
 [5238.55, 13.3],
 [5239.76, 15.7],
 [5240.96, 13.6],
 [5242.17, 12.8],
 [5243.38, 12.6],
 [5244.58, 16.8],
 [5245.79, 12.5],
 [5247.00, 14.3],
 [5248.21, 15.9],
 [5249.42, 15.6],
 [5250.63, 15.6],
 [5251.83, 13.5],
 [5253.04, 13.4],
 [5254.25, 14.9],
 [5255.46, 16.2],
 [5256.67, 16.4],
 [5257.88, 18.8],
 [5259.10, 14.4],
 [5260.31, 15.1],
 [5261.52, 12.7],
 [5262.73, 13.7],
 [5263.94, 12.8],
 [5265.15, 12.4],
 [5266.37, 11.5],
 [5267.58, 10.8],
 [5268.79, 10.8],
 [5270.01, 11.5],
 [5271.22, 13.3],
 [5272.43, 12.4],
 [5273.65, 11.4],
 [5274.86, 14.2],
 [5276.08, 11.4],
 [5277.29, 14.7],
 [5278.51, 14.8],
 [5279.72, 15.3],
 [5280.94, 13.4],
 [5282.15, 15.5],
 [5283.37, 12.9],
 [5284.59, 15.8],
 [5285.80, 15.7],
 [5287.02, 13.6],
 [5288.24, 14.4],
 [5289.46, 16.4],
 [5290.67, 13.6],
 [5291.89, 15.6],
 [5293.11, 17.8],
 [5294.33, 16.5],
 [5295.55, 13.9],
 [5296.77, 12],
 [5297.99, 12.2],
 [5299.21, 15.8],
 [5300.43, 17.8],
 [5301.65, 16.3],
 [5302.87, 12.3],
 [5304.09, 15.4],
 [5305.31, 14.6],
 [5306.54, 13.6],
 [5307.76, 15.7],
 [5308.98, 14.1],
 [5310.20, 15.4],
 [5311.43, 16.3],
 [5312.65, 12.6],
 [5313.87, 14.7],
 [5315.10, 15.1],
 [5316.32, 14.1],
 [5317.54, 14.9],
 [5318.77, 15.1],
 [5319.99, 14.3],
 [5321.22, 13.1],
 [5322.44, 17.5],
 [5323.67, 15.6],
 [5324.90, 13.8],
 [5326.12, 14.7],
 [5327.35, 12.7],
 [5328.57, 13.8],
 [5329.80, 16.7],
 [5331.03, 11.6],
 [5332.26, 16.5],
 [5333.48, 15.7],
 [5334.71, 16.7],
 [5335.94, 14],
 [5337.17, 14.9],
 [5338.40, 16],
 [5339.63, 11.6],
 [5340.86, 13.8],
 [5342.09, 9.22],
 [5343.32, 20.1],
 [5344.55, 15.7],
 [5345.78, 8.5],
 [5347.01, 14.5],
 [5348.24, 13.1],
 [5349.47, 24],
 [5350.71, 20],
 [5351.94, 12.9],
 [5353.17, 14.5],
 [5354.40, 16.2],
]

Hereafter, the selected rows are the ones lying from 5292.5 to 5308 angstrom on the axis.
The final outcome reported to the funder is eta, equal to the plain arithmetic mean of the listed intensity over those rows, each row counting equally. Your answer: 14.9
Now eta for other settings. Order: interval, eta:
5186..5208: 14.1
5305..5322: 14.5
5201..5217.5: 14.2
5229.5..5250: 14.2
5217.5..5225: 12.8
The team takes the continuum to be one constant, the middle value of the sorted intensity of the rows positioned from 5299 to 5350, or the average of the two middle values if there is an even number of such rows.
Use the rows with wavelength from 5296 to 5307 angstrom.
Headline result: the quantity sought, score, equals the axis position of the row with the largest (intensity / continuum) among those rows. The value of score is 5300.43 angstrom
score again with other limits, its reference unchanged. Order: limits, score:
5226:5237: 5230.11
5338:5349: 5343.32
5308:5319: 5311.43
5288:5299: 5293.11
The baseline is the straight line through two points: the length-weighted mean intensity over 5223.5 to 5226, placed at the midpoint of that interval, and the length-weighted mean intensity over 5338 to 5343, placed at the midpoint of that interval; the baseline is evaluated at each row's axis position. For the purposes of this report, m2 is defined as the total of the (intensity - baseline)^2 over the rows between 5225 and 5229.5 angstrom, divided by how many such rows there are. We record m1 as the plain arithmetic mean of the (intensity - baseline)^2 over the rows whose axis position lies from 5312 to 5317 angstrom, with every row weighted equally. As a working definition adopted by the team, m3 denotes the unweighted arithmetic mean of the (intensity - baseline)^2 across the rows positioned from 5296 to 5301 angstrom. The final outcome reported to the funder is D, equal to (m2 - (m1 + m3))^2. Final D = 124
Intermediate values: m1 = 2.6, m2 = 0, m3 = 9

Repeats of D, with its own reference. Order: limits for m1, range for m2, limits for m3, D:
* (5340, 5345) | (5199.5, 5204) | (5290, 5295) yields 347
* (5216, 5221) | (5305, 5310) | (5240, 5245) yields 18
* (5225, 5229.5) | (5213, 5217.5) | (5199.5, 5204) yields 21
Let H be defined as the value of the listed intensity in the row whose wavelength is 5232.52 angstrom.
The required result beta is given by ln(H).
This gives 2.73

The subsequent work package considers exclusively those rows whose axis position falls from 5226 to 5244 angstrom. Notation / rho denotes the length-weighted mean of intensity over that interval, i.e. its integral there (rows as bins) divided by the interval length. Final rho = 13.6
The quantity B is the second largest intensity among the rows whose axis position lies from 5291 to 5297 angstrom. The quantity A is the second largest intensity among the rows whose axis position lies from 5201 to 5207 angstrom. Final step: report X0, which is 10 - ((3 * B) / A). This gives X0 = 6.8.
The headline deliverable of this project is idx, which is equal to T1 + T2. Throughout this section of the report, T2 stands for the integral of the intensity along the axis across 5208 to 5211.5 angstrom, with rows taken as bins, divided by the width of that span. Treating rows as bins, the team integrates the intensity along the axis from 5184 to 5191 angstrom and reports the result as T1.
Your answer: 113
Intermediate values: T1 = 101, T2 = 12.3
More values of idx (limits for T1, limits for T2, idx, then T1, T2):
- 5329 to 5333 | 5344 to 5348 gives 73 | 60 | 12.9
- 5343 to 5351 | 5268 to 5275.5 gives 142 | 130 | 12.2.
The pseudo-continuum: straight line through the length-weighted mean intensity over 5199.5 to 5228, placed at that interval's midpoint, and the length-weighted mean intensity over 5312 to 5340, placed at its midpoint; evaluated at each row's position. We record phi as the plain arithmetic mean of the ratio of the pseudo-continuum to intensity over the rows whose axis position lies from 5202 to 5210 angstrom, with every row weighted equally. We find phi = 1.03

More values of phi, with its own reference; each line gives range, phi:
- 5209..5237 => 1.03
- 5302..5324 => 1.00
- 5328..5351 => 1.04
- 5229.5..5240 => 0.99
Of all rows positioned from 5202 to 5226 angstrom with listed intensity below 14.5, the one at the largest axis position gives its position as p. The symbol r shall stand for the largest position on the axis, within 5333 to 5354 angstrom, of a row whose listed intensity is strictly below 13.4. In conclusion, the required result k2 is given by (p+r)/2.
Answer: 5288.6 angstrom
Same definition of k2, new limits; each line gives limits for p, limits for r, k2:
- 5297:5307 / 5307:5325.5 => 5313.9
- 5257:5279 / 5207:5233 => 5252.5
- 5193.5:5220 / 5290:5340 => 5279.5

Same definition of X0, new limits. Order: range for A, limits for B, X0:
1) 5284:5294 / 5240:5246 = 7.5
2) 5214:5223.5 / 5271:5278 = 7.2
